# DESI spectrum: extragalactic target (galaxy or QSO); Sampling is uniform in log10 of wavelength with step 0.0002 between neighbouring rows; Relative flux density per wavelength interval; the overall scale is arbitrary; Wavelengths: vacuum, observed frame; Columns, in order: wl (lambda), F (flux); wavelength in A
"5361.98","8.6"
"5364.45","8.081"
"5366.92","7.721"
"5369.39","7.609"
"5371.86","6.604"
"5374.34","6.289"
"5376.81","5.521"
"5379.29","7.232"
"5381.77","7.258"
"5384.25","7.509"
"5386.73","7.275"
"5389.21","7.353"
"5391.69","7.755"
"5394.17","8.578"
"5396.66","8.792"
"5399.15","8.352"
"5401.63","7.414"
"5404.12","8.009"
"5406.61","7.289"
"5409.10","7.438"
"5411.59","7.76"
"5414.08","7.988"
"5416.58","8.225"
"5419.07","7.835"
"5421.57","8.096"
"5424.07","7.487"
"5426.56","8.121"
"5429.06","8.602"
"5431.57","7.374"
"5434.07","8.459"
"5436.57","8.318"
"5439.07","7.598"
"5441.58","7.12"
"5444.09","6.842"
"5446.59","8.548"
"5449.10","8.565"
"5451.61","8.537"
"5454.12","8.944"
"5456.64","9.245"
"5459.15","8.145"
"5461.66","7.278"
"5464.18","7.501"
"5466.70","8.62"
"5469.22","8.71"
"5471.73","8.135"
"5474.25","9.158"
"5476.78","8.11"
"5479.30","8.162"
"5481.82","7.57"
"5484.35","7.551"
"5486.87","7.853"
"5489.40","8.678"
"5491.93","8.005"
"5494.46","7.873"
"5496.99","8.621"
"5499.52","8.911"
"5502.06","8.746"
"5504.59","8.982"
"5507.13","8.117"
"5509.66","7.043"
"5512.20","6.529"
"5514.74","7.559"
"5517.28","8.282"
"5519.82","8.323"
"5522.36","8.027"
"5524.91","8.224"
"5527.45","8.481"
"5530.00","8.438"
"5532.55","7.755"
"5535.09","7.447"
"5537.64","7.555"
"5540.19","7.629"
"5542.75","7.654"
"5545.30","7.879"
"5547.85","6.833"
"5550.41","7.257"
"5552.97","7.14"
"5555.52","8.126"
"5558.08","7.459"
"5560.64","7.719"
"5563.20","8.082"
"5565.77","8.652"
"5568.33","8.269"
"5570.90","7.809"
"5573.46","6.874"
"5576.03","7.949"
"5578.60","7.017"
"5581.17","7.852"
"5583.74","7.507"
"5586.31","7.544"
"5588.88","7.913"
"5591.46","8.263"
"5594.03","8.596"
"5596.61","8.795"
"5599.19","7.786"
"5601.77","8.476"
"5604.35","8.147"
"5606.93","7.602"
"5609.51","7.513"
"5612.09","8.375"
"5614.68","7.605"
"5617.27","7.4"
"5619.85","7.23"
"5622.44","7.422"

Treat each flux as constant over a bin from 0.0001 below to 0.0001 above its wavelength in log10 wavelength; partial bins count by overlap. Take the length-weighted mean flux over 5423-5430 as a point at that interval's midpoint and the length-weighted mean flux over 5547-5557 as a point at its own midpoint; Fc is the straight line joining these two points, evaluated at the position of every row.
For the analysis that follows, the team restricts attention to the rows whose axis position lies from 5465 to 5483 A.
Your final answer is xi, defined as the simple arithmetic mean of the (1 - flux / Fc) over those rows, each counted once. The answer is -0.07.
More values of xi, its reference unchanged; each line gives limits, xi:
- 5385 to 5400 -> 0.03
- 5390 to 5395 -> 0.01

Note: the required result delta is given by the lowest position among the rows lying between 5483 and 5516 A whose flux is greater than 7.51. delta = 5484.35 A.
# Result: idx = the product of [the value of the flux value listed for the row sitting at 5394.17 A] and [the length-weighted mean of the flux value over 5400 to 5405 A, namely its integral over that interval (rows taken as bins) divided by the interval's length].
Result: 66.5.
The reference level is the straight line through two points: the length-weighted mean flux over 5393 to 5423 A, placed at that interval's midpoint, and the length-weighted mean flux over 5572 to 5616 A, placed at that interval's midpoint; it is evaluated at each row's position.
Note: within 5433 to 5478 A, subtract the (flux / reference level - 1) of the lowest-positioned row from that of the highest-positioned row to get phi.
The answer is -0.04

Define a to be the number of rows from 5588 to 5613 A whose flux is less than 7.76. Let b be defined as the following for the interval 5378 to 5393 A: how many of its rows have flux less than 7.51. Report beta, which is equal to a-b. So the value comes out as -3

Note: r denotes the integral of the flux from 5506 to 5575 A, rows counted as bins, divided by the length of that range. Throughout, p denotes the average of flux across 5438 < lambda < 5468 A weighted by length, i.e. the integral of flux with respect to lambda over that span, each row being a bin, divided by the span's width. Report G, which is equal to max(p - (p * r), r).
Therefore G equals 7.75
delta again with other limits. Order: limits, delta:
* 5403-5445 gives 5404.12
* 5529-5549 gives 5530.00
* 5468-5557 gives 5469.22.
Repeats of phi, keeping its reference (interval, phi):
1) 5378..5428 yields 0.11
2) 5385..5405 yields 0.09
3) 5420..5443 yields -0.12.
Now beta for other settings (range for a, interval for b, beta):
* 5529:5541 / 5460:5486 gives 2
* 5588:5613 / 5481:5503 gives 2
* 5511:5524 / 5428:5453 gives -1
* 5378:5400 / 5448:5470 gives 4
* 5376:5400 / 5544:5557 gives 4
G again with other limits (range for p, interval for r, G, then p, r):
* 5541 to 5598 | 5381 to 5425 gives 7.81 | 7.8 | 7.8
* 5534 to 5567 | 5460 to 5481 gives 8.20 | 7.6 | 8.2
